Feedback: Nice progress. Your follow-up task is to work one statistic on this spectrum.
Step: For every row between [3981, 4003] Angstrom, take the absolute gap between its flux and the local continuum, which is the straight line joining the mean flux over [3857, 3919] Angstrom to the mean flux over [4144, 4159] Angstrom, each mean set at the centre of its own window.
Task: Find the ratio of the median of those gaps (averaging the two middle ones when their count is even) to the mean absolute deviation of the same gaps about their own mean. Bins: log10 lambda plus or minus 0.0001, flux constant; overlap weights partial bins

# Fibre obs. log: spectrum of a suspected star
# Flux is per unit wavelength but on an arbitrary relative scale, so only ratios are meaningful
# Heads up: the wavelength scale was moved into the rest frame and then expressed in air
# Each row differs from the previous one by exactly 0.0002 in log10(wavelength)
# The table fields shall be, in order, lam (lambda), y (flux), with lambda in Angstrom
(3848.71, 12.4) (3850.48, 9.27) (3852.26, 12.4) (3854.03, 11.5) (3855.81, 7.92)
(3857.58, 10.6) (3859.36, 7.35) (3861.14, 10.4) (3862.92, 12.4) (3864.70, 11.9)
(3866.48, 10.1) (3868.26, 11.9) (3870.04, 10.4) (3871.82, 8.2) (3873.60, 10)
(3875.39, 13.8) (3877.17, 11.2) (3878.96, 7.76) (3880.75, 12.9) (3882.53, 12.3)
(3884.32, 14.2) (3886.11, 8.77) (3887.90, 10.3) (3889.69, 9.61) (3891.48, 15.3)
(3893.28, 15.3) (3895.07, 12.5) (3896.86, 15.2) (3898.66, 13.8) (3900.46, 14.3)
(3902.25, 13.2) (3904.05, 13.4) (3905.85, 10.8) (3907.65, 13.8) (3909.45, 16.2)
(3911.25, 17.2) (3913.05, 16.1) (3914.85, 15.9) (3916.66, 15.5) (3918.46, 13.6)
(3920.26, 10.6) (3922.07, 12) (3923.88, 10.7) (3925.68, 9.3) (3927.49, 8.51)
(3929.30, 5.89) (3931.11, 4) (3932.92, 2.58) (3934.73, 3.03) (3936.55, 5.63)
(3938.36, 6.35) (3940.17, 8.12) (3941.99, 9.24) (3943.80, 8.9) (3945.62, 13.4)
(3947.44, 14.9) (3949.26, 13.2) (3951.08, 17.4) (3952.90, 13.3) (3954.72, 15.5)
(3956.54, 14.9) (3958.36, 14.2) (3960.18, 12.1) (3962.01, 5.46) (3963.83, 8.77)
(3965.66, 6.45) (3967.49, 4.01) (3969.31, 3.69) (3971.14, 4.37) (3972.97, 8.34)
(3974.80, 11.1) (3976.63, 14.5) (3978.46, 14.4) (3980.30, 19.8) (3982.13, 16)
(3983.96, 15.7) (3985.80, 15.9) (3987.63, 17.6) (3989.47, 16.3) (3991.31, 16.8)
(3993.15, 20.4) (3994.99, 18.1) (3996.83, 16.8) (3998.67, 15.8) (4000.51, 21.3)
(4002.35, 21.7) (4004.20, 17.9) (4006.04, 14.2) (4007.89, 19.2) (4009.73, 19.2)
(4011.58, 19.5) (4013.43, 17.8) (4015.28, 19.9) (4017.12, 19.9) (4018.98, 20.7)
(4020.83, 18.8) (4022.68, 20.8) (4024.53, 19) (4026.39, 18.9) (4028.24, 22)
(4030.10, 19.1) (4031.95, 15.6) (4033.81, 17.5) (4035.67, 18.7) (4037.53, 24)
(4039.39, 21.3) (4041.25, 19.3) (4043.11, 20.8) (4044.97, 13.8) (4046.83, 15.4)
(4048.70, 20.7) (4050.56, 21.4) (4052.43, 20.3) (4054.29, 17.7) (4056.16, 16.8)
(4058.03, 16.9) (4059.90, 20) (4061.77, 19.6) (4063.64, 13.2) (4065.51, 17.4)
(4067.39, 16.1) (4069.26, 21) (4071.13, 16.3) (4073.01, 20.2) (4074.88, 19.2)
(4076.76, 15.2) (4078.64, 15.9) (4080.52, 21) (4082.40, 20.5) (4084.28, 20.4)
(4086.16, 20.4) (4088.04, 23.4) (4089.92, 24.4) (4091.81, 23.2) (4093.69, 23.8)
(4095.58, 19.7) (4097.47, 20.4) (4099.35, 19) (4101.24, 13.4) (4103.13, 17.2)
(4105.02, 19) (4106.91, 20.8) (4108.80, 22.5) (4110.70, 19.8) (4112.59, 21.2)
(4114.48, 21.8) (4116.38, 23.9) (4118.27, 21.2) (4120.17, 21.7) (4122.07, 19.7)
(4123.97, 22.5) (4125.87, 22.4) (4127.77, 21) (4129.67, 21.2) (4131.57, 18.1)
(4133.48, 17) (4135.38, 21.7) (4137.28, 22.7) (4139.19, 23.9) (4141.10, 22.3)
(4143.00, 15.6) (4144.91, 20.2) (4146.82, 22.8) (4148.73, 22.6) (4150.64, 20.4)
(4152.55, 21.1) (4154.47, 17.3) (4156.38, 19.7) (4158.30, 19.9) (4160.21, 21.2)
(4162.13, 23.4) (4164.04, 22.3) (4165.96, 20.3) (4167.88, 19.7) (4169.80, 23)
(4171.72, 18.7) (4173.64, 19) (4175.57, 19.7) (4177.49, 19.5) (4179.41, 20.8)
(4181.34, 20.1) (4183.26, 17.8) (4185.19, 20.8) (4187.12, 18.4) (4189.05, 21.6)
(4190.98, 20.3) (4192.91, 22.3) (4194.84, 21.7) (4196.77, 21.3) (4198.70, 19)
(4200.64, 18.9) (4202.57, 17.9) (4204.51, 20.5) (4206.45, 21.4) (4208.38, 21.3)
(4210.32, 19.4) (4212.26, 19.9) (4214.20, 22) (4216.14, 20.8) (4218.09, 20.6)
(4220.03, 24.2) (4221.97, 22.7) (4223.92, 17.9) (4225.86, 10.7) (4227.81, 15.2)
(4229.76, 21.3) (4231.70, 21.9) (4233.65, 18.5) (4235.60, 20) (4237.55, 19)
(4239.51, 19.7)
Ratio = 0.7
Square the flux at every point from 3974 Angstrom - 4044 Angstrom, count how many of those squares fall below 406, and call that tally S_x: 29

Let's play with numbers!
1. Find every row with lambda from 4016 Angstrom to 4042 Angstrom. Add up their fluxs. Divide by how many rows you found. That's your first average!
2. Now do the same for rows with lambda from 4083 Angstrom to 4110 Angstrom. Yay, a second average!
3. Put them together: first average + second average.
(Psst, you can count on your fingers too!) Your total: 40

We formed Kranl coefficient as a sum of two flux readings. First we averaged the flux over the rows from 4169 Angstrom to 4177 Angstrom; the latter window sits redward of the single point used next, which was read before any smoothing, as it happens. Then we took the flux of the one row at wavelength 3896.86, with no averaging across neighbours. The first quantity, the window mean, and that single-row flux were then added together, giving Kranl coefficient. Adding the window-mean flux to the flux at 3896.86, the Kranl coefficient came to 35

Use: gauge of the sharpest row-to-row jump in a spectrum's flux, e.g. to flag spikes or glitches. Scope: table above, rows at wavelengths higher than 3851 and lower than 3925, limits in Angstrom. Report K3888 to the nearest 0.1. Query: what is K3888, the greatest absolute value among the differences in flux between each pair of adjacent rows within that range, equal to 5.7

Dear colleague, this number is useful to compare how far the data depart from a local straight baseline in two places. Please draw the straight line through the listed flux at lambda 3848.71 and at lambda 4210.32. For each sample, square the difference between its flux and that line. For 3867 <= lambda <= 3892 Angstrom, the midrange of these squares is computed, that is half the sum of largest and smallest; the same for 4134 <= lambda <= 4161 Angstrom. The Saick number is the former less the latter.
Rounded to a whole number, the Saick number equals -4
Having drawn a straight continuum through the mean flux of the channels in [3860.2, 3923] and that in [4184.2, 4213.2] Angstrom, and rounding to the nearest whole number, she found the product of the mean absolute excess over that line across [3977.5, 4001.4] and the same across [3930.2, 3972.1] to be 13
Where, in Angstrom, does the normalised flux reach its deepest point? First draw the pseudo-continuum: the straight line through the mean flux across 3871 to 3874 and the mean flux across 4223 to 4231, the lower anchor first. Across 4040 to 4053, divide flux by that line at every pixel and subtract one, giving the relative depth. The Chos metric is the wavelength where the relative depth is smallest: 4044.97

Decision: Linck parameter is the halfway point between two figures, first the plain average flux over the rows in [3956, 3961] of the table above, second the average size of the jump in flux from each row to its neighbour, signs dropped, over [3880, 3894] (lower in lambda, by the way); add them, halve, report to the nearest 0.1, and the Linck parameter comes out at 8.0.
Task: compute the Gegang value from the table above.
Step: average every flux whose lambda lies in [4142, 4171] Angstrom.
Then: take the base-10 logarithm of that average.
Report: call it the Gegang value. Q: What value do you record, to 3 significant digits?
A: 1.31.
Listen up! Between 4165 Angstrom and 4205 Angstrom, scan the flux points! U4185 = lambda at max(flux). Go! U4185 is 4169.80 Angstrom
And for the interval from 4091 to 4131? 4116.38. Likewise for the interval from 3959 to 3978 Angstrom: 3976.63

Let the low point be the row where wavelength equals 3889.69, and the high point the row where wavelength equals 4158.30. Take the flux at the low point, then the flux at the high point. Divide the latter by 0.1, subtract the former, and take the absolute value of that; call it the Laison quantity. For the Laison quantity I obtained 189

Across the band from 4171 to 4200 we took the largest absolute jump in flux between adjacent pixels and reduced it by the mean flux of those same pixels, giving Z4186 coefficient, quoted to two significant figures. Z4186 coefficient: -17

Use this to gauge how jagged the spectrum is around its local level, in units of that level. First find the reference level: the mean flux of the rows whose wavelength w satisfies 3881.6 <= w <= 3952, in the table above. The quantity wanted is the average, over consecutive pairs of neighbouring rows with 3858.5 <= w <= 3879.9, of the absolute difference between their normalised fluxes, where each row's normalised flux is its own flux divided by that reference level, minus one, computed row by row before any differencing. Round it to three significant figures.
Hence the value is 0.193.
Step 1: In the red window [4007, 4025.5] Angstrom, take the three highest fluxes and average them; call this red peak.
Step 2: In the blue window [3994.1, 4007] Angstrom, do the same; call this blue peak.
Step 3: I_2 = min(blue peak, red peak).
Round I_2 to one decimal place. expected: 20.4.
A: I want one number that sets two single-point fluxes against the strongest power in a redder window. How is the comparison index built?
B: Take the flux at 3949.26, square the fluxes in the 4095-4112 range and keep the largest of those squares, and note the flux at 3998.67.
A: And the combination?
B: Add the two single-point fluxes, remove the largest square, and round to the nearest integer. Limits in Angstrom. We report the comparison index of -477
